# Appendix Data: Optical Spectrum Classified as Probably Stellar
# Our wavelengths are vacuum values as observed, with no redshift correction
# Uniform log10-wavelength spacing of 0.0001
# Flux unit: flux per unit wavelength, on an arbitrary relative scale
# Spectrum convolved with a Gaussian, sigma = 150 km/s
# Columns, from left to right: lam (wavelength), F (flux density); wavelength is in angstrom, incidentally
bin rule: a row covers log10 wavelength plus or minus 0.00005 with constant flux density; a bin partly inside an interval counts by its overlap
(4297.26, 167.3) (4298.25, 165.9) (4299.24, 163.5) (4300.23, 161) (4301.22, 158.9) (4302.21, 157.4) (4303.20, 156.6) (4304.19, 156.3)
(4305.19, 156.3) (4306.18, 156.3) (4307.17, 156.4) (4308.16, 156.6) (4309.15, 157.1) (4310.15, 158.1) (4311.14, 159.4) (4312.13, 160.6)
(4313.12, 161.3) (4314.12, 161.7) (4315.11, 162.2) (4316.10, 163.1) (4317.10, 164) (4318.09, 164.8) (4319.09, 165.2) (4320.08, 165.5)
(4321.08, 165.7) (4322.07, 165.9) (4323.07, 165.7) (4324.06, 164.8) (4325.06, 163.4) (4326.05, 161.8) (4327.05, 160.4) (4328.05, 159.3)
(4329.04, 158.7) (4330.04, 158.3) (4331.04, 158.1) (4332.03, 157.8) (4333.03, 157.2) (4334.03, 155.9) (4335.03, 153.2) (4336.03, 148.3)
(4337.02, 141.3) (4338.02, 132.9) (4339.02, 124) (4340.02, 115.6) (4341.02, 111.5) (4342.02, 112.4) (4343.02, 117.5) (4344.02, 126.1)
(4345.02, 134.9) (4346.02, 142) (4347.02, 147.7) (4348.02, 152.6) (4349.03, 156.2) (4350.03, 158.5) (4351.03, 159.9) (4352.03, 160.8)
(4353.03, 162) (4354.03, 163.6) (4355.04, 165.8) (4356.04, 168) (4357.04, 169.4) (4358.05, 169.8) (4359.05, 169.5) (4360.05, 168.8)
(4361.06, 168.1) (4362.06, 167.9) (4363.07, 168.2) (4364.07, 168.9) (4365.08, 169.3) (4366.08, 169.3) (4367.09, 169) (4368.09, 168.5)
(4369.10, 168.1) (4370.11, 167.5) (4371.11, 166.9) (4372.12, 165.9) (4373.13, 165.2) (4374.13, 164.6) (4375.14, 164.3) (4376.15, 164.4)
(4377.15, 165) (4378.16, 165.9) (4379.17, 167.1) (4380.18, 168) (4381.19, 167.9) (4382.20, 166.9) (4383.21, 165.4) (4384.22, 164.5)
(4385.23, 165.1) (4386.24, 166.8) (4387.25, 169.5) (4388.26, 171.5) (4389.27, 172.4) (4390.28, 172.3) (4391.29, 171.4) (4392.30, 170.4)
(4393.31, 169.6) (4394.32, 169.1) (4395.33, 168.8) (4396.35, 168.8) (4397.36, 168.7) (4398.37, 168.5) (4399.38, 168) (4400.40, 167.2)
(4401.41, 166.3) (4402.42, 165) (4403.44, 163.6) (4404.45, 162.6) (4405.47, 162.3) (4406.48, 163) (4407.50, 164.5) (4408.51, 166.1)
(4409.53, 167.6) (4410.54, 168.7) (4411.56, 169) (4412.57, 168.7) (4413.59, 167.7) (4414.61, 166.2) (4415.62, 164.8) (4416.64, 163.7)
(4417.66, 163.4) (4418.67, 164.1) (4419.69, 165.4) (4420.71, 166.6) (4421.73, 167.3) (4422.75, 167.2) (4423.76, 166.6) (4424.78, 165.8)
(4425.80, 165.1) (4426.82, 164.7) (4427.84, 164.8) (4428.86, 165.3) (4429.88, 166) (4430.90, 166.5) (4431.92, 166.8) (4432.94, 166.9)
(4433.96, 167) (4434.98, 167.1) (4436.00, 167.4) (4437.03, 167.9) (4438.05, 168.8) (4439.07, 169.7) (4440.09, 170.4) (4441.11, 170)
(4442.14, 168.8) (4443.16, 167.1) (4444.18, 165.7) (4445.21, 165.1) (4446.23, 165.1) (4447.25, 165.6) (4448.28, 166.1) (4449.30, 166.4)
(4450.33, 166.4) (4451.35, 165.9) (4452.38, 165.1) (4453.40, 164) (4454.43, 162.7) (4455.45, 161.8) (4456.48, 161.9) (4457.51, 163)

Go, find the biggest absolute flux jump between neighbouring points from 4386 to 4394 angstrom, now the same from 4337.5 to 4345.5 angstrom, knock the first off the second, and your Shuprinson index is 6.2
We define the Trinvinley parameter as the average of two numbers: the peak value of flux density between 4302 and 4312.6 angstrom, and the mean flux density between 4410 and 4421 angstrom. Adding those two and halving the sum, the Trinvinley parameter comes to 163.4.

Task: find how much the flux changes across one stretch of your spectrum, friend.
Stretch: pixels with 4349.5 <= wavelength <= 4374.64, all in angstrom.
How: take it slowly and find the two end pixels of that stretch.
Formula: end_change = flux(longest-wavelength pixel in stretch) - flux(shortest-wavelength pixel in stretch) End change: 6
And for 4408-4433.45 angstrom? 1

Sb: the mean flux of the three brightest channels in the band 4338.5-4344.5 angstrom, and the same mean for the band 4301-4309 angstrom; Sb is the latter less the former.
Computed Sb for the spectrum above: 35.1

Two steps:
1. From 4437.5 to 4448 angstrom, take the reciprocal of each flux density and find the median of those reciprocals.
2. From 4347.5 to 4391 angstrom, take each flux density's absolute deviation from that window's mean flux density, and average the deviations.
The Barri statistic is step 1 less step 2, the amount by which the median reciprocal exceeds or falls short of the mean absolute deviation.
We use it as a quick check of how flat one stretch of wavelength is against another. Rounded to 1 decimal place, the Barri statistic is -2.9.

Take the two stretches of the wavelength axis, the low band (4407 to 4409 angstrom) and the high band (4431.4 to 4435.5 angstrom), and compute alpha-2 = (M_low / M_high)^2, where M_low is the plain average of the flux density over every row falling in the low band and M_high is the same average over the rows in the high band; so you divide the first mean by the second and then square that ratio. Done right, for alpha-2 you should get 0.98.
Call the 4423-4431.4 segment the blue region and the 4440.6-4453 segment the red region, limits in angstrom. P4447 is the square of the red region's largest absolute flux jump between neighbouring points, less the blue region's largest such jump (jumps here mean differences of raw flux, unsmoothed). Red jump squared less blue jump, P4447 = 2.1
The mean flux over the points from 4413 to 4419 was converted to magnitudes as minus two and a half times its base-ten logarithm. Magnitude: -5.54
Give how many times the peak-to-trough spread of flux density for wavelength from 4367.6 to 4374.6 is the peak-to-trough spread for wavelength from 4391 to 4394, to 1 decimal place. 2.2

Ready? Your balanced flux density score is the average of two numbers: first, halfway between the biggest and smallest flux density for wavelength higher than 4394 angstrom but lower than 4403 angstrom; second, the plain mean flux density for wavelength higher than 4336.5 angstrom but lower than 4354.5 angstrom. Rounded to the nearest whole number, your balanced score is 154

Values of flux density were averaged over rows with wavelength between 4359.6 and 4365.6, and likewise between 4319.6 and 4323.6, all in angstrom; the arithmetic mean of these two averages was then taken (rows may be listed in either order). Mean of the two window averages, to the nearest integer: 167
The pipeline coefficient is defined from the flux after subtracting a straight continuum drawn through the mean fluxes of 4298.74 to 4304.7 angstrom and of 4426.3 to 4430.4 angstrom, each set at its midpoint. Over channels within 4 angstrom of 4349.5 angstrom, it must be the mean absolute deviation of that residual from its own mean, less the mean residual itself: 12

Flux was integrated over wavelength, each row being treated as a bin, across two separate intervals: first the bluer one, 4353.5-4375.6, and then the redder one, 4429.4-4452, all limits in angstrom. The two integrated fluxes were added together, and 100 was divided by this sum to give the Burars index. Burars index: 0.0134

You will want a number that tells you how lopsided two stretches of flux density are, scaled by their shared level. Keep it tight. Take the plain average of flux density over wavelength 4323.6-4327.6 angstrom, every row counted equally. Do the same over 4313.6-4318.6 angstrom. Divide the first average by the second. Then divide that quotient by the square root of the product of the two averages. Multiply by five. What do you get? 0.0306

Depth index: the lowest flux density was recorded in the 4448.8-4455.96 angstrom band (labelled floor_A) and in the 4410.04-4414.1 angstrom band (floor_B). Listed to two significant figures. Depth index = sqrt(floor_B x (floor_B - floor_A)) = 31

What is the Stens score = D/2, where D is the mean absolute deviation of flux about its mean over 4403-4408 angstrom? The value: 0.34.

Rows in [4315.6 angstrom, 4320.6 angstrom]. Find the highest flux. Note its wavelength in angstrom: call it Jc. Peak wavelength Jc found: 4320.08 angstrom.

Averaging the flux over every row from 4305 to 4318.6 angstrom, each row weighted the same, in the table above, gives 160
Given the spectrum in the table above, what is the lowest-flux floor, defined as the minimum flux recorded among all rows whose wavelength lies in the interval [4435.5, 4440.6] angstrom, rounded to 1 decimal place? 167.4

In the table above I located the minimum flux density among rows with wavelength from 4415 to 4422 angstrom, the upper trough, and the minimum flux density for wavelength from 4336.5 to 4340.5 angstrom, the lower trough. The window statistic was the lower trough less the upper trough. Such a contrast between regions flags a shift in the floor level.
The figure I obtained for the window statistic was -48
